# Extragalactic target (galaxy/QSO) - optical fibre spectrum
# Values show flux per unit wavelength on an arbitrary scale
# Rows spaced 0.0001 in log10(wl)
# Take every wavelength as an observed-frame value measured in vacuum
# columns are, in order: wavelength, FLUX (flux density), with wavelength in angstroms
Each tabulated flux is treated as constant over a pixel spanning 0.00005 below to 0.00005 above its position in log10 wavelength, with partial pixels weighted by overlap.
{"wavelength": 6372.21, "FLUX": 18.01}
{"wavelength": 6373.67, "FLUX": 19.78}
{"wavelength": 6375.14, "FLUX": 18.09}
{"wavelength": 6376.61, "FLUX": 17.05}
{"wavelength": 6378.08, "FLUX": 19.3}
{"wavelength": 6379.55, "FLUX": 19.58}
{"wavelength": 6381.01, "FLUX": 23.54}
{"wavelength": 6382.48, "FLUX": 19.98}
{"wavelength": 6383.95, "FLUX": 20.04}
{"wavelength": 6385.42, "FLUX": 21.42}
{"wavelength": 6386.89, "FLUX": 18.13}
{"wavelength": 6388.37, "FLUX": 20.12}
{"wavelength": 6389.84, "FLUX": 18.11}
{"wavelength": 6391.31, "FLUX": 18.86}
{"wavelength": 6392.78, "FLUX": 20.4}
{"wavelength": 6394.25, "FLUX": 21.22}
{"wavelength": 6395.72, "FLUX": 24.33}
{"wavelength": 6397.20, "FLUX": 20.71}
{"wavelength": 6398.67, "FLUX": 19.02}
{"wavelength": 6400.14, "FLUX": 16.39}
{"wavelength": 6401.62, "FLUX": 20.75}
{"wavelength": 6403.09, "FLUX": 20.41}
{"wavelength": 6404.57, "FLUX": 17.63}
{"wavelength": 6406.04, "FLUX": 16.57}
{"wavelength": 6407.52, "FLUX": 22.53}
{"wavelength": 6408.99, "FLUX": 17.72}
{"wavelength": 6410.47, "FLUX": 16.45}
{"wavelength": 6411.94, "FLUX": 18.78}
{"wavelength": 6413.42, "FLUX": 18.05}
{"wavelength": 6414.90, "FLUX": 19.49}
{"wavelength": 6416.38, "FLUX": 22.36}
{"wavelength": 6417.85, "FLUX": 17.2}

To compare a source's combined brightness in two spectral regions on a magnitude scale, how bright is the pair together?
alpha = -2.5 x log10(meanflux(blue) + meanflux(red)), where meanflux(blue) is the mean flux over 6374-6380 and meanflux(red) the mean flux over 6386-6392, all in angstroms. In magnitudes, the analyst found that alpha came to -3.93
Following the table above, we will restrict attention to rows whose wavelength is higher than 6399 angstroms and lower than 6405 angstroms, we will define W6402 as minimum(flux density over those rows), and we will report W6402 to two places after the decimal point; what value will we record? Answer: 16.39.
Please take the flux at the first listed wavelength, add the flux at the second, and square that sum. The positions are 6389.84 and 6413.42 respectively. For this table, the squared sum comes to 1308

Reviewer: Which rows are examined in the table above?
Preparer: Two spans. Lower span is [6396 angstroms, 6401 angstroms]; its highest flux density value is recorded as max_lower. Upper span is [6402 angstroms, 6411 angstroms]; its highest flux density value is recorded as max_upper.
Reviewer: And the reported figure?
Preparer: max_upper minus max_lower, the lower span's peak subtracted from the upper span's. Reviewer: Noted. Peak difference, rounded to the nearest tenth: 1.8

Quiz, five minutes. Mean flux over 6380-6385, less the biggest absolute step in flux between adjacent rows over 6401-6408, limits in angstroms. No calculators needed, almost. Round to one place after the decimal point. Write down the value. 15.2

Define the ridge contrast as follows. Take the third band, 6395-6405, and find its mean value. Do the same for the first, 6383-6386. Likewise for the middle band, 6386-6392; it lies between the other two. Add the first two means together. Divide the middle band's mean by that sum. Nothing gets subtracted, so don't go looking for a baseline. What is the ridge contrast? 0.46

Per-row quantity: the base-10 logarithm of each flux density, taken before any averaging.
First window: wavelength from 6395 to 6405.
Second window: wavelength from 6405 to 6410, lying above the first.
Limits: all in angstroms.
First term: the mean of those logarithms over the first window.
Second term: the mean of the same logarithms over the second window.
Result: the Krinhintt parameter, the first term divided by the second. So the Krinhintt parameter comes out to 1.02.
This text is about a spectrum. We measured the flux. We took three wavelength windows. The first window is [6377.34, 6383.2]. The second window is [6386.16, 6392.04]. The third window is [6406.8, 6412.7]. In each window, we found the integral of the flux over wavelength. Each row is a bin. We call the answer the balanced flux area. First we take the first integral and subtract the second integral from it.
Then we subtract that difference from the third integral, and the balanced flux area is 101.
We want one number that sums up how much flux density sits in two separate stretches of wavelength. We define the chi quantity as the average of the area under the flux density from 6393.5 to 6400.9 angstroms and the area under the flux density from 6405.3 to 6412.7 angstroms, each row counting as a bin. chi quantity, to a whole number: 143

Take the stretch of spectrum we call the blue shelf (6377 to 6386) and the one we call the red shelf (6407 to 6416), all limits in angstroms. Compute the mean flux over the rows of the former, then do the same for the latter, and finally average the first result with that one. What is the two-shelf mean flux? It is 19.7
